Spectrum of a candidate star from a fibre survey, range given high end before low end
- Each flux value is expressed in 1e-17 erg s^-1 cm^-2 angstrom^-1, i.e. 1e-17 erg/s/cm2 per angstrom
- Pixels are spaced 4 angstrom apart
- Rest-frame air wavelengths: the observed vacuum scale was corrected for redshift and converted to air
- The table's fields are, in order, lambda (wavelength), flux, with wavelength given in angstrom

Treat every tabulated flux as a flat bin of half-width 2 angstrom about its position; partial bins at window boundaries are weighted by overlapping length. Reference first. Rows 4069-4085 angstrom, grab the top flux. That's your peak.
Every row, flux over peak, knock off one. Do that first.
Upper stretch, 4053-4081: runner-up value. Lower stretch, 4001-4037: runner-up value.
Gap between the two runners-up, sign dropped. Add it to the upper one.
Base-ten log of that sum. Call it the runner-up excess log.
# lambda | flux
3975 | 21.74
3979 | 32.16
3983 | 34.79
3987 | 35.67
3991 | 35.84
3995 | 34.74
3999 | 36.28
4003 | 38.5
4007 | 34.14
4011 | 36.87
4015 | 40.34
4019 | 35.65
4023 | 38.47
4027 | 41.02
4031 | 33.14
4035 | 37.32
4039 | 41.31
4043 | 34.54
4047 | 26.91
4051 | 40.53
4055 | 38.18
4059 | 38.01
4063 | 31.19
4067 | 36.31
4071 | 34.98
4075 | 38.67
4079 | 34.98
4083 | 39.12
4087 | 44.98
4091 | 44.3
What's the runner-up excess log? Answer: -1.51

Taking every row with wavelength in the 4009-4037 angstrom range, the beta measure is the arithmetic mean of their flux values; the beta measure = 37.5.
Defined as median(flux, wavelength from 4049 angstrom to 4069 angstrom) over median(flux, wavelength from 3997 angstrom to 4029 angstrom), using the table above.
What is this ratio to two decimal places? 1.01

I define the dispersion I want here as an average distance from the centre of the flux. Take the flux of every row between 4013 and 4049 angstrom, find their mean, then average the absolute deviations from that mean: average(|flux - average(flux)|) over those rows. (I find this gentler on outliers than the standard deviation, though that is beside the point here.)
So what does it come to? 3.5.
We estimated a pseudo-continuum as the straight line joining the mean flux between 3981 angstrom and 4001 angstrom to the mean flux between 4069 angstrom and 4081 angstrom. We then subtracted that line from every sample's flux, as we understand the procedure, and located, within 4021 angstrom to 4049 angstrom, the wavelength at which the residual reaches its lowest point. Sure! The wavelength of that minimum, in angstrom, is 4047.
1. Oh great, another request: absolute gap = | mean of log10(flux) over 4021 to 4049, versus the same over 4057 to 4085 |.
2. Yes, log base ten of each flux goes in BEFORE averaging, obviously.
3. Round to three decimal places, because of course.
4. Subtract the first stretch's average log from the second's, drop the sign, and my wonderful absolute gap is 0.004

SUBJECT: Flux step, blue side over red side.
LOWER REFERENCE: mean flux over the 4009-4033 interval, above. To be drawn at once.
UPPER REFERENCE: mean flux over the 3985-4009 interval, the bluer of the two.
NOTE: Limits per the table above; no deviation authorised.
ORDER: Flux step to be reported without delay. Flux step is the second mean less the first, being -1.7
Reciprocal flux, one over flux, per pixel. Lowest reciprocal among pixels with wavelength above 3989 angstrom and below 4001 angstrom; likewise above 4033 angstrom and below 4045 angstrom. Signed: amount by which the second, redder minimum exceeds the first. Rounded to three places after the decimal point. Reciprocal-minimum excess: -0.003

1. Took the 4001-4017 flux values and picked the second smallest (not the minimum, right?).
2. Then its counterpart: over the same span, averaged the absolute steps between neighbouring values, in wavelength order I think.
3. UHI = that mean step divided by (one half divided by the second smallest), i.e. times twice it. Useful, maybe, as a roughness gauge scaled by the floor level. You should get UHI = 260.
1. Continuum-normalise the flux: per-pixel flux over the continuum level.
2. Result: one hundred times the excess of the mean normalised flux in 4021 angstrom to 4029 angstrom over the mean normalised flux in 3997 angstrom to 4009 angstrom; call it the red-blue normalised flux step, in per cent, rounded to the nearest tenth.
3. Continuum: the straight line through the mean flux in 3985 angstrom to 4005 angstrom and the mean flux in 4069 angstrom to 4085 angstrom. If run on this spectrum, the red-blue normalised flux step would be 8.9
